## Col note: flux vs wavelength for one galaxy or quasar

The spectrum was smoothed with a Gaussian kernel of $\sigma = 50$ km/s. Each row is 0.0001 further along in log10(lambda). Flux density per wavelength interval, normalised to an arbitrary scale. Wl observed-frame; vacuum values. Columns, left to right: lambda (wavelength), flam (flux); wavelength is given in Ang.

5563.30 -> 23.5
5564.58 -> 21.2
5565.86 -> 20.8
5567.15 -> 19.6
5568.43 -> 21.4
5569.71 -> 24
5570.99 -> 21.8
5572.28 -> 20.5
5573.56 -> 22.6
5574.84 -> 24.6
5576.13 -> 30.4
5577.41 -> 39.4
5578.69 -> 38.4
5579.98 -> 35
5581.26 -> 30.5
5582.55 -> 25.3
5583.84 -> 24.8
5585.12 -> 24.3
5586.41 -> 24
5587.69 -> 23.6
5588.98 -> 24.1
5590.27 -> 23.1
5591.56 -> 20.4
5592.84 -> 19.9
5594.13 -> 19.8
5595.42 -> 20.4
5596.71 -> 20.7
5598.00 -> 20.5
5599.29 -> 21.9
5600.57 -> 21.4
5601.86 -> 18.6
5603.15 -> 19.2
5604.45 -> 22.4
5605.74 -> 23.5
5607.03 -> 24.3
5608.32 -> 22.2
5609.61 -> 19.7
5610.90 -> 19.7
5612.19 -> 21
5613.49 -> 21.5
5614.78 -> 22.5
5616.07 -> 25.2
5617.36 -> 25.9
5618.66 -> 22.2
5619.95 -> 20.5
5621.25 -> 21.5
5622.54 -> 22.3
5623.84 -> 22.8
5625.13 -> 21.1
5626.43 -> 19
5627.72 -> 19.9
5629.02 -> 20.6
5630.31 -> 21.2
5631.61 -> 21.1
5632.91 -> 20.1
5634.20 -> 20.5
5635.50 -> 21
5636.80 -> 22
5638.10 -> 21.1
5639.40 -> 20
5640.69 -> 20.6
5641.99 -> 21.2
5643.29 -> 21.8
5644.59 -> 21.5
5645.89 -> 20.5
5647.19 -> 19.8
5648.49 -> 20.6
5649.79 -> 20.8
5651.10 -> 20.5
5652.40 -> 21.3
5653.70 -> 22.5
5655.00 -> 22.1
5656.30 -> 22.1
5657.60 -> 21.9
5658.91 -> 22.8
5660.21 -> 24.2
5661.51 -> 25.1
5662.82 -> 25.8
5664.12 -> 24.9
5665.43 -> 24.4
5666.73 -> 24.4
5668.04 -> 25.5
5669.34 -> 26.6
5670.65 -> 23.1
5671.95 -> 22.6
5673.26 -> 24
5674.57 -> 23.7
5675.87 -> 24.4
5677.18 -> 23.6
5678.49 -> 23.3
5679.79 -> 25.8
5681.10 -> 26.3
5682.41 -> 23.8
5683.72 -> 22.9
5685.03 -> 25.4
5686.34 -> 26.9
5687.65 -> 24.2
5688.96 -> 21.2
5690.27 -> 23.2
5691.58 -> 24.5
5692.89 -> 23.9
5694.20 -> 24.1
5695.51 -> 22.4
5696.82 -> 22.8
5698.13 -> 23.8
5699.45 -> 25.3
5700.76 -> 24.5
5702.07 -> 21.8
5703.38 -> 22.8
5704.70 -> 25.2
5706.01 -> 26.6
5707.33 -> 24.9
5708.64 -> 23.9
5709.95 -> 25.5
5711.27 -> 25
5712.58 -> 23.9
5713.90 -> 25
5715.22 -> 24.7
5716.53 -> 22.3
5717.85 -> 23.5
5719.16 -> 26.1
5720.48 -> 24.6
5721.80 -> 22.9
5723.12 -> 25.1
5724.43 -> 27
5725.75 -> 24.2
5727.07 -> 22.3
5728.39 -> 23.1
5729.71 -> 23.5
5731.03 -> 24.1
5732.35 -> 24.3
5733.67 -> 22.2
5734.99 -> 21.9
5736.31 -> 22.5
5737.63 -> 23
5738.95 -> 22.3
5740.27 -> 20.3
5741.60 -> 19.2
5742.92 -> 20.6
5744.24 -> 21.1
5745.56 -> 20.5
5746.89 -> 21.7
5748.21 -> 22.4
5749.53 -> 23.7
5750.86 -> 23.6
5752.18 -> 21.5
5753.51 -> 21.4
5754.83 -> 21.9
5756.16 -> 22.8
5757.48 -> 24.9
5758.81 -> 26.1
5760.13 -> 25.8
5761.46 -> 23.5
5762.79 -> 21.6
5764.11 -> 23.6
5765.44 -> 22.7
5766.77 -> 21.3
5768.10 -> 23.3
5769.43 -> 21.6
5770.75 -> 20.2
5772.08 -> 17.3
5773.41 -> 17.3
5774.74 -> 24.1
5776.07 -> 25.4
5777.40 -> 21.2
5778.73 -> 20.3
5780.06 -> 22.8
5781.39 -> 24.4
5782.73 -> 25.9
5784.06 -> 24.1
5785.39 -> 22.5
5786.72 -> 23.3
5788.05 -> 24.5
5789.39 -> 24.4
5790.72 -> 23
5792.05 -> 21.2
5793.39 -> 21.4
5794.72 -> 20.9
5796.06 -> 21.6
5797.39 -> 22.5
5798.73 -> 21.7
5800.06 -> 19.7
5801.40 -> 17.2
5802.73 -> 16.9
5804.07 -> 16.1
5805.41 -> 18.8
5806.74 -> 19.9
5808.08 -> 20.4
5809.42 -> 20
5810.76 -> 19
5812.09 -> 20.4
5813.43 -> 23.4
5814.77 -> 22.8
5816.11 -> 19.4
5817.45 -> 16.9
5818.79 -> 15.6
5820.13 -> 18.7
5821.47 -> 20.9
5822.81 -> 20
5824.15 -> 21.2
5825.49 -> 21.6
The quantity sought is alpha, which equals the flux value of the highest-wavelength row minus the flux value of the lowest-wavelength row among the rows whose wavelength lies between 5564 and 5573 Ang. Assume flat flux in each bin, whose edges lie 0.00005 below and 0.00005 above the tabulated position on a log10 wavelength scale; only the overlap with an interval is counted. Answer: -1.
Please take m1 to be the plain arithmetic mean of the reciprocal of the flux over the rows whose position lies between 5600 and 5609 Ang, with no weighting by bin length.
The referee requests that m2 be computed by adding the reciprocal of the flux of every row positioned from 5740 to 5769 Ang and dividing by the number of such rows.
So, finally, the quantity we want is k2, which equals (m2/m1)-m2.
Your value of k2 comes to 0.92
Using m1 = 0.0466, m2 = 0.045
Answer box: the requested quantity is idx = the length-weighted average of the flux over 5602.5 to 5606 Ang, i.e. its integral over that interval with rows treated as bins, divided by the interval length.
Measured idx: 21.4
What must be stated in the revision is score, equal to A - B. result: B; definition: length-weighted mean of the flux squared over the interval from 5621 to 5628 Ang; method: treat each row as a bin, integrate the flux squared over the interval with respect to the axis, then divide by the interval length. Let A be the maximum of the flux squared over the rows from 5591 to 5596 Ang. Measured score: -33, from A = 416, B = 449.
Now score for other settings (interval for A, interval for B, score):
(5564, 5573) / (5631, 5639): 138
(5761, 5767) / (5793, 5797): 99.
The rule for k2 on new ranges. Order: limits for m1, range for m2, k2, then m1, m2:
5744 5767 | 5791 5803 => 1.08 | 0.0441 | 0.050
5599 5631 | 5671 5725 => 0.85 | 0.0466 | 0.041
